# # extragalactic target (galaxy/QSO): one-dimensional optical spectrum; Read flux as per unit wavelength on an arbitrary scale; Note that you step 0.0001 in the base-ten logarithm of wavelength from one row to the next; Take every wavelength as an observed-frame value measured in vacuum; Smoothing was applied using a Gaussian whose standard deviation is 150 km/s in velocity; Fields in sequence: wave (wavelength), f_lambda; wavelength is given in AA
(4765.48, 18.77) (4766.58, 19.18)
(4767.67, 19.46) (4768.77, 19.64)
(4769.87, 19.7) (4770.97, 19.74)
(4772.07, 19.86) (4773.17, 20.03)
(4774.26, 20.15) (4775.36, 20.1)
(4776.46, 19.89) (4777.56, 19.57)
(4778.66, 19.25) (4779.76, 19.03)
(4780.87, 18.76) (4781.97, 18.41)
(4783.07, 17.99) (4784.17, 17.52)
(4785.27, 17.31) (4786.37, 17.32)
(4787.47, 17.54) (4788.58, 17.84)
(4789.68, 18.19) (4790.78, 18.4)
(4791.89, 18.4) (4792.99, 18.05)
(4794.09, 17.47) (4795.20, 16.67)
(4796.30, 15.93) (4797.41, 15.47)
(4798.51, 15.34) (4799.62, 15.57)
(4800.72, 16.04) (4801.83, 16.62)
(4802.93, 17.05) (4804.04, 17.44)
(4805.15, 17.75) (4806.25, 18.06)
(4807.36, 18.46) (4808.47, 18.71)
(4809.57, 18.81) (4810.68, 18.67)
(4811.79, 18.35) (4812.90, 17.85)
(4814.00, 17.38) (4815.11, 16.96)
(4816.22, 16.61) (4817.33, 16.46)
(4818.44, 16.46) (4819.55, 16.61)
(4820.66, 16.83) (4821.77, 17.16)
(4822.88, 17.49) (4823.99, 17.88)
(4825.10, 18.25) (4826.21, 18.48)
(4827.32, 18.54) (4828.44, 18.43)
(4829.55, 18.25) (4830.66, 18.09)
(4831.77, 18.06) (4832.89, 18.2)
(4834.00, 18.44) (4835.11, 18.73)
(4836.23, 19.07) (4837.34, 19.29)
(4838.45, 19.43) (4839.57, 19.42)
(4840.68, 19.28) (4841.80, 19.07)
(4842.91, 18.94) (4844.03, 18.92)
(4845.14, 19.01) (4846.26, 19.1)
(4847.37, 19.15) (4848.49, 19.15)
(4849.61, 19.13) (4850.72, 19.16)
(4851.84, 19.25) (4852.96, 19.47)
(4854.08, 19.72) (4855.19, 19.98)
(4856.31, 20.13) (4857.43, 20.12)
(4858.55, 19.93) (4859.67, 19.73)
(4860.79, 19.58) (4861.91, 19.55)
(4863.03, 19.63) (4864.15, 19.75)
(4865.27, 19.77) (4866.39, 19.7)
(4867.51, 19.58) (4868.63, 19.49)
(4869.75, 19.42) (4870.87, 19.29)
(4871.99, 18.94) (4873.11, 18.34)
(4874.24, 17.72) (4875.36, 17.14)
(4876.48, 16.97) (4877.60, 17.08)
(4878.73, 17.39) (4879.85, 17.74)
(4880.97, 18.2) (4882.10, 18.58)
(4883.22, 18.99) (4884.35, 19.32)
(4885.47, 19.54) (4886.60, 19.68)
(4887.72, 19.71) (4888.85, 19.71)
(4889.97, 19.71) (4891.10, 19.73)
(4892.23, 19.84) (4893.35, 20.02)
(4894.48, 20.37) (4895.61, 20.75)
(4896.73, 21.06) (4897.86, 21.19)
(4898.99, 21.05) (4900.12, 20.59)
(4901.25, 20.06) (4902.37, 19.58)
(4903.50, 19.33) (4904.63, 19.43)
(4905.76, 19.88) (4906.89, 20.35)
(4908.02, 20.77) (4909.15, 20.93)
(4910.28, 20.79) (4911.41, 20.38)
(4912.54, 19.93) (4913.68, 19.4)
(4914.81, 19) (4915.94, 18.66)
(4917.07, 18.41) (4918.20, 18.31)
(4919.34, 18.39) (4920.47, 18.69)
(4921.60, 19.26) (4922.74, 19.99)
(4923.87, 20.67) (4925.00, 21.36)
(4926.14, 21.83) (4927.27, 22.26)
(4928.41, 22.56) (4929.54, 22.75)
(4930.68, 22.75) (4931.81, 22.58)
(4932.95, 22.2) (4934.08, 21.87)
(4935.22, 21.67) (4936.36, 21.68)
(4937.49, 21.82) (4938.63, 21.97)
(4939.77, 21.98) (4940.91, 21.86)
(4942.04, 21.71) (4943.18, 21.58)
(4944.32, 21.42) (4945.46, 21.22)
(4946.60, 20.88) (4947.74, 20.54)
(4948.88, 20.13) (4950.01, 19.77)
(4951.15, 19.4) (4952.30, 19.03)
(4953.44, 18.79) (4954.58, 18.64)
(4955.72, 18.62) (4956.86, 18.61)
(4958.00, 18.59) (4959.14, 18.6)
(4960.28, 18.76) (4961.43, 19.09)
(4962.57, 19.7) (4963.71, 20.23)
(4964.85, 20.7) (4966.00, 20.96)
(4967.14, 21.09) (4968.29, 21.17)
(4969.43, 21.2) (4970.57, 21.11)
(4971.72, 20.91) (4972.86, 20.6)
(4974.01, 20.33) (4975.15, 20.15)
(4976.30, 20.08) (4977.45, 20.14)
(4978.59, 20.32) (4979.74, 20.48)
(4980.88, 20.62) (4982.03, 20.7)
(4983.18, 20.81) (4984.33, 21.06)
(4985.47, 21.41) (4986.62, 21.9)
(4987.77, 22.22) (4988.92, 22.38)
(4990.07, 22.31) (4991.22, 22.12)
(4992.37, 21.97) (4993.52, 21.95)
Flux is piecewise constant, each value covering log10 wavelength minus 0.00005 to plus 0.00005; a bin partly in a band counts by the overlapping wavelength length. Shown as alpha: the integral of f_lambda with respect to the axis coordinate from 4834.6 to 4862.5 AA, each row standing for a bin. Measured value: 540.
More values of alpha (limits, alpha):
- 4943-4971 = 559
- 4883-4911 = 563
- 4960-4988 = 578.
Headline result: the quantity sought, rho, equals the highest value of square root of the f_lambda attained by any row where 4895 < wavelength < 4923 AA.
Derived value 4.60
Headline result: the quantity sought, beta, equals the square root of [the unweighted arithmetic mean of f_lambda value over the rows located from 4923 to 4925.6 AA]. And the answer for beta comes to 4.58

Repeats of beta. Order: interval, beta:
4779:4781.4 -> 4.35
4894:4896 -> 4.53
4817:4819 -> 4.06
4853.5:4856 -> 4.46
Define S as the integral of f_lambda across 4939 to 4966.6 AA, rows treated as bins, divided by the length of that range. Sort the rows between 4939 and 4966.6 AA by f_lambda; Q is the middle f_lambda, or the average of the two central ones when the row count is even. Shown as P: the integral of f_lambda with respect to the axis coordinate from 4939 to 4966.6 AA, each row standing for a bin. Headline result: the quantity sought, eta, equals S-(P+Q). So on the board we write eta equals -553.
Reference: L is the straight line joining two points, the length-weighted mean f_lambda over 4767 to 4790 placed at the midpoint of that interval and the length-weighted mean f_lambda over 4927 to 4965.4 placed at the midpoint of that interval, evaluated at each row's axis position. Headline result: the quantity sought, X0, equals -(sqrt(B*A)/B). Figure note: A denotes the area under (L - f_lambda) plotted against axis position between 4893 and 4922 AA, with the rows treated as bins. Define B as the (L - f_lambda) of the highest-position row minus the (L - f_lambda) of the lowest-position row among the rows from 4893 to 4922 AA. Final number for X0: -3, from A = 12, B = 1.1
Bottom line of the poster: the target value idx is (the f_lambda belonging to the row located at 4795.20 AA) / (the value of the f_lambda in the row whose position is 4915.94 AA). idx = 0.89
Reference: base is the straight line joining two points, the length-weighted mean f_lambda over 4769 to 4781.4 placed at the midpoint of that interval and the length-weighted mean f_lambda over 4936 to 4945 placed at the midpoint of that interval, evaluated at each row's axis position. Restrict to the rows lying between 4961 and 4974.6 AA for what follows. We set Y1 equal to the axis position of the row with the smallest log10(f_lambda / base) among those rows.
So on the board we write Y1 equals 4961.43 AA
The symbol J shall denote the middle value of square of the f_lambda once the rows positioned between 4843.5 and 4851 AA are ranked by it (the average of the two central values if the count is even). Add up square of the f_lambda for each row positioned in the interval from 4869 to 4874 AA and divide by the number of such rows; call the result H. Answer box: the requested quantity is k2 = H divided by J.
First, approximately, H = 361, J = 366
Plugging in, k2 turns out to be 1.0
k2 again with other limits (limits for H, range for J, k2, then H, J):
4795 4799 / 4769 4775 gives 0.6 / 252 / 394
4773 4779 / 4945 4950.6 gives 0.9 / 393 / 422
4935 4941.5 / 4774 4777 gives 1.2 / 477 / 404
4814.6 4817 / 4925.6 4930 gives 0.6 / 282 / 502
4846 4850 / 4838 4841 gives 1.0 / 366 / 377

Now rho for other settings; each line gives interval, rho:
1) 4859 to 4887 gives 4.45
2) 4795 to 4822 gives 4.34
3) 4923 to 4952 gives 4.77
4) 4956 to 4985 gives 4.60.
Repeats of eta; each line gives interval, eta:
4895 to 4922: -536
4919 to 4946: -579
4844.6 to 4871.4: -523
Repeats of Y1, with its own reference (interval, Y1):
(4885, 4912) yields 4903.50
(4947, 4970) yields 4959.14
